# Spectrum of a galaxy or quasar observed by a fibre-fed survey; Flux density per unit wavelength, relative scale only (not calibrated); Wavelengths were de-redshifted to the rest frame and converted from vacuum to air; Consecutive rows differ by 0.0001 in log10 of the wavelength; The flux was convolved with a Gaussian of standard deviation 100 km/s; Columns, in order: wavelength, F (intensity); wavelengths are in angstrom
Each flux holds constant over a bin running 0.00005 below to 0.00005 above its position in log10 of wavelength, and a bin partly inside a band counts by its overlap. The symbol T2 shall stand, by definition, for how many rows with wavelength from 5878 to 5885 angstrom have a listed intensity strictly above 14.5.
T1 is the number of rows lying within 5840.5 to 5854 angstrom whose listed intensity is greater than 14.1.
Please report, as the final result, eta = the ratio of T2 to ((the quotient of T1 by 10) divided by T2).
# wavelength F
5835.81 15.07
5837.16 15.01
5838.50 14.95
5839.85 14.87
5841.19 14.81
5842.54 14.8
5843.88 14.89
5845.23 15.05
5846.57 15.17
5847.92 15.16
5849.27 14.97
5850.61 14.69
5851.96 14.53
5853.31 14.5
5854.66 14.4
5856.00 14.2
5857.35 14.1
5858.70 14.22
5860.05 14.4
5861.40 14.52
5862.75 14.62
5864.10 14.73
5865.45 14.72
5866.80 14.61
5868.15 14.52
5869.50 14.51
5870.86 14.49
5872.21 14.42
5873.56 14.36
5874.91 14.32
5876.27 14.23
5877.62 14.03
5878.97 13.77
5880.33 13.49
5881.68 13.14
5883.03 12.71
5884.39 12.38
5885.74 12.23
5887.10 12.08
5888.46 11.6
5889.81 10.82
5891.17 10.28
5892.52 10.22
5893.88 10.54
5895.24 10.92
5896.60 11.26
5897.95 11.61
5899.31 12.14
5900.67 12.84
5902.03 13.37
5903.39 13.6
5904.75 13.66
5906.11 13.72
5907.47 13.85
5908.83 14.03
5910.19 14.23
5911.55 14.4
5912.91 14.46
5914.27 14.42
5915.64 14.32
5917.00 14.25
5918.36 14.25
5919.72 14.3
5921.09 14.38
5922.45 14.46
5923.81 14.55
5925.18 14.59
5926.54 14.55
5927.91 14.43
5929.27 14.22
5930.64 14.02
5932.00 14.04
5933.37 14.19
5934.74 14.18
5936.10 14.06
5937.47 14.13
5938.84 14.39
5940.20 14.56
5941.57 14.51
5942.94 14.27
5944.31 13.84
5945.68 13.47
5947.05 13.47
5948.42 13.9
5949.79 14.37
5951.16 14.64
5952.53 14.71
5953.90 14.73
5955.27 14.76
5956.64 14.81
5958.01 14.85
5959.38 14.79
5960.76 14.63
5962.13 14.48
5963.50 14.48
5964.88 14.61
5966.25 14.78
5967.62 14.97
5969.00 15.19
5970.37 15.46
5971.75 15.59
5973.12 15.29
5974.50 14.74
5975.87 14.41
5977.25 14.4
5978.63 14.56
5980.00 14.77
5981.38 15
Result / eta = 0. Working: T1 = 10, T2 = 0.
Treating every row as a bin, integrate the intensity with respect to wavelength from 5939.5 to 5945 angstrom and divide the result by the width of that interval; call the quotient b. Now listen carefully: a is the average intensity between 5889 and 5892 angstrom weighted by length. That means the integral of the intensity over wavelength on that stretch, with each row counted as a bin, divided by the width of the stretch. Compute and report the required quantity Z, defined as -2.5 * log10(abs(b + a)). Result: -3.49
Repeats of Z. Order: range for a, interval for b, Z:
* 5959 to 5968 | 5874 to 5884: -3.63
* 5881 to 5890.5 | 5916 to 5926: -3.56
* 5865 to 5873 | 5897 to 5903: -3.58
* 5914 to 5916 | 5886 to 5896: -3.51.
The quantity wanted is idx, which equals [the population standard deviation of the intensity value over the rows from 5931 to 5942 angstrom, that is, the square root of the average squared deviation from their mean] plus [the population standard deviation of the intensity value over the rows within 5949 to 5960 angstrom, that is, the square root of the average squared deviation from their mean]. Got 0.3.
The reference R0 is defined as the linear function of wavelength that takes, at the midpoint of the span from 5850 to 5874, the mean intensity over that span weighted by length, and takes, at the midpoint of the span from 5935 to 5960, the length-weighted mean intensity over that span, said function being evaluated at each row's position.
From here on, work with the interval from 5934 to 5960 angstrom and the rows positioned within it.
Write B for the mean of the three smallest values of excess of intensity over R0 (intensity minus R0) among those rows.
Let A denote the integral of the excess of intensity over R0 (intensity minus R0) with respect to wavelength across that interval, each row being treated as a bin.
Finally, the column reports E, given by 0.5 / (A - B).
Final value 1.11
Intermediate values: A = 0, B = -0.76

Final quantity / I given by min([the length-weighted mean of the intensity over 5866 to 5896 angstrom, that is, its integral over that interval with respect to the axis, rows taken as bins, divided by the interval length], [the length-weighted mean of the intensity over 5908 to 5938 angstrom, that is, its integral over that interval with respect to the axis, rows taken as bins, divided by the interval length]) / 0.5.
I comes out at 25.8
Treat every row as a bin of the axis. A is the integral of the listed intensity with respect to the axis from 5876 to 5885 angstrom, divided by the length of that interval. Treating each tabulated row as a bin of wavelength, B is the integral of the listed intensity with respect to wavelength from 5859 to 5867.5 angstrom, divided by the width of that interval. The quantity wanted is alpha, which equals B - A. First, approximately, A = 13.4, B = 14.6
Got 1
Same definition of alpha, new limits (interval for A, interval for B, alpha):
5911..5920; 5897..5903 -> -2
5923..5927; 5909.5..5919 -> 0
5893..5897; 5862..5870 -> 4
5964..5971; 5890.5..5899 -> -4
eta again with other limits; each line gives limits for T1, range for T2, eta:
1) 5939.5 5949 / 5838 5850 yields 270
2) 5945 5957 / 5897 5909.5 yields 0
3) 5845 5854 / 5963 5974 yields 70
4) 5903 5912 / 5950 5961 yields 320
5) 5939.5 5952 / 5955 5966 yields 72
